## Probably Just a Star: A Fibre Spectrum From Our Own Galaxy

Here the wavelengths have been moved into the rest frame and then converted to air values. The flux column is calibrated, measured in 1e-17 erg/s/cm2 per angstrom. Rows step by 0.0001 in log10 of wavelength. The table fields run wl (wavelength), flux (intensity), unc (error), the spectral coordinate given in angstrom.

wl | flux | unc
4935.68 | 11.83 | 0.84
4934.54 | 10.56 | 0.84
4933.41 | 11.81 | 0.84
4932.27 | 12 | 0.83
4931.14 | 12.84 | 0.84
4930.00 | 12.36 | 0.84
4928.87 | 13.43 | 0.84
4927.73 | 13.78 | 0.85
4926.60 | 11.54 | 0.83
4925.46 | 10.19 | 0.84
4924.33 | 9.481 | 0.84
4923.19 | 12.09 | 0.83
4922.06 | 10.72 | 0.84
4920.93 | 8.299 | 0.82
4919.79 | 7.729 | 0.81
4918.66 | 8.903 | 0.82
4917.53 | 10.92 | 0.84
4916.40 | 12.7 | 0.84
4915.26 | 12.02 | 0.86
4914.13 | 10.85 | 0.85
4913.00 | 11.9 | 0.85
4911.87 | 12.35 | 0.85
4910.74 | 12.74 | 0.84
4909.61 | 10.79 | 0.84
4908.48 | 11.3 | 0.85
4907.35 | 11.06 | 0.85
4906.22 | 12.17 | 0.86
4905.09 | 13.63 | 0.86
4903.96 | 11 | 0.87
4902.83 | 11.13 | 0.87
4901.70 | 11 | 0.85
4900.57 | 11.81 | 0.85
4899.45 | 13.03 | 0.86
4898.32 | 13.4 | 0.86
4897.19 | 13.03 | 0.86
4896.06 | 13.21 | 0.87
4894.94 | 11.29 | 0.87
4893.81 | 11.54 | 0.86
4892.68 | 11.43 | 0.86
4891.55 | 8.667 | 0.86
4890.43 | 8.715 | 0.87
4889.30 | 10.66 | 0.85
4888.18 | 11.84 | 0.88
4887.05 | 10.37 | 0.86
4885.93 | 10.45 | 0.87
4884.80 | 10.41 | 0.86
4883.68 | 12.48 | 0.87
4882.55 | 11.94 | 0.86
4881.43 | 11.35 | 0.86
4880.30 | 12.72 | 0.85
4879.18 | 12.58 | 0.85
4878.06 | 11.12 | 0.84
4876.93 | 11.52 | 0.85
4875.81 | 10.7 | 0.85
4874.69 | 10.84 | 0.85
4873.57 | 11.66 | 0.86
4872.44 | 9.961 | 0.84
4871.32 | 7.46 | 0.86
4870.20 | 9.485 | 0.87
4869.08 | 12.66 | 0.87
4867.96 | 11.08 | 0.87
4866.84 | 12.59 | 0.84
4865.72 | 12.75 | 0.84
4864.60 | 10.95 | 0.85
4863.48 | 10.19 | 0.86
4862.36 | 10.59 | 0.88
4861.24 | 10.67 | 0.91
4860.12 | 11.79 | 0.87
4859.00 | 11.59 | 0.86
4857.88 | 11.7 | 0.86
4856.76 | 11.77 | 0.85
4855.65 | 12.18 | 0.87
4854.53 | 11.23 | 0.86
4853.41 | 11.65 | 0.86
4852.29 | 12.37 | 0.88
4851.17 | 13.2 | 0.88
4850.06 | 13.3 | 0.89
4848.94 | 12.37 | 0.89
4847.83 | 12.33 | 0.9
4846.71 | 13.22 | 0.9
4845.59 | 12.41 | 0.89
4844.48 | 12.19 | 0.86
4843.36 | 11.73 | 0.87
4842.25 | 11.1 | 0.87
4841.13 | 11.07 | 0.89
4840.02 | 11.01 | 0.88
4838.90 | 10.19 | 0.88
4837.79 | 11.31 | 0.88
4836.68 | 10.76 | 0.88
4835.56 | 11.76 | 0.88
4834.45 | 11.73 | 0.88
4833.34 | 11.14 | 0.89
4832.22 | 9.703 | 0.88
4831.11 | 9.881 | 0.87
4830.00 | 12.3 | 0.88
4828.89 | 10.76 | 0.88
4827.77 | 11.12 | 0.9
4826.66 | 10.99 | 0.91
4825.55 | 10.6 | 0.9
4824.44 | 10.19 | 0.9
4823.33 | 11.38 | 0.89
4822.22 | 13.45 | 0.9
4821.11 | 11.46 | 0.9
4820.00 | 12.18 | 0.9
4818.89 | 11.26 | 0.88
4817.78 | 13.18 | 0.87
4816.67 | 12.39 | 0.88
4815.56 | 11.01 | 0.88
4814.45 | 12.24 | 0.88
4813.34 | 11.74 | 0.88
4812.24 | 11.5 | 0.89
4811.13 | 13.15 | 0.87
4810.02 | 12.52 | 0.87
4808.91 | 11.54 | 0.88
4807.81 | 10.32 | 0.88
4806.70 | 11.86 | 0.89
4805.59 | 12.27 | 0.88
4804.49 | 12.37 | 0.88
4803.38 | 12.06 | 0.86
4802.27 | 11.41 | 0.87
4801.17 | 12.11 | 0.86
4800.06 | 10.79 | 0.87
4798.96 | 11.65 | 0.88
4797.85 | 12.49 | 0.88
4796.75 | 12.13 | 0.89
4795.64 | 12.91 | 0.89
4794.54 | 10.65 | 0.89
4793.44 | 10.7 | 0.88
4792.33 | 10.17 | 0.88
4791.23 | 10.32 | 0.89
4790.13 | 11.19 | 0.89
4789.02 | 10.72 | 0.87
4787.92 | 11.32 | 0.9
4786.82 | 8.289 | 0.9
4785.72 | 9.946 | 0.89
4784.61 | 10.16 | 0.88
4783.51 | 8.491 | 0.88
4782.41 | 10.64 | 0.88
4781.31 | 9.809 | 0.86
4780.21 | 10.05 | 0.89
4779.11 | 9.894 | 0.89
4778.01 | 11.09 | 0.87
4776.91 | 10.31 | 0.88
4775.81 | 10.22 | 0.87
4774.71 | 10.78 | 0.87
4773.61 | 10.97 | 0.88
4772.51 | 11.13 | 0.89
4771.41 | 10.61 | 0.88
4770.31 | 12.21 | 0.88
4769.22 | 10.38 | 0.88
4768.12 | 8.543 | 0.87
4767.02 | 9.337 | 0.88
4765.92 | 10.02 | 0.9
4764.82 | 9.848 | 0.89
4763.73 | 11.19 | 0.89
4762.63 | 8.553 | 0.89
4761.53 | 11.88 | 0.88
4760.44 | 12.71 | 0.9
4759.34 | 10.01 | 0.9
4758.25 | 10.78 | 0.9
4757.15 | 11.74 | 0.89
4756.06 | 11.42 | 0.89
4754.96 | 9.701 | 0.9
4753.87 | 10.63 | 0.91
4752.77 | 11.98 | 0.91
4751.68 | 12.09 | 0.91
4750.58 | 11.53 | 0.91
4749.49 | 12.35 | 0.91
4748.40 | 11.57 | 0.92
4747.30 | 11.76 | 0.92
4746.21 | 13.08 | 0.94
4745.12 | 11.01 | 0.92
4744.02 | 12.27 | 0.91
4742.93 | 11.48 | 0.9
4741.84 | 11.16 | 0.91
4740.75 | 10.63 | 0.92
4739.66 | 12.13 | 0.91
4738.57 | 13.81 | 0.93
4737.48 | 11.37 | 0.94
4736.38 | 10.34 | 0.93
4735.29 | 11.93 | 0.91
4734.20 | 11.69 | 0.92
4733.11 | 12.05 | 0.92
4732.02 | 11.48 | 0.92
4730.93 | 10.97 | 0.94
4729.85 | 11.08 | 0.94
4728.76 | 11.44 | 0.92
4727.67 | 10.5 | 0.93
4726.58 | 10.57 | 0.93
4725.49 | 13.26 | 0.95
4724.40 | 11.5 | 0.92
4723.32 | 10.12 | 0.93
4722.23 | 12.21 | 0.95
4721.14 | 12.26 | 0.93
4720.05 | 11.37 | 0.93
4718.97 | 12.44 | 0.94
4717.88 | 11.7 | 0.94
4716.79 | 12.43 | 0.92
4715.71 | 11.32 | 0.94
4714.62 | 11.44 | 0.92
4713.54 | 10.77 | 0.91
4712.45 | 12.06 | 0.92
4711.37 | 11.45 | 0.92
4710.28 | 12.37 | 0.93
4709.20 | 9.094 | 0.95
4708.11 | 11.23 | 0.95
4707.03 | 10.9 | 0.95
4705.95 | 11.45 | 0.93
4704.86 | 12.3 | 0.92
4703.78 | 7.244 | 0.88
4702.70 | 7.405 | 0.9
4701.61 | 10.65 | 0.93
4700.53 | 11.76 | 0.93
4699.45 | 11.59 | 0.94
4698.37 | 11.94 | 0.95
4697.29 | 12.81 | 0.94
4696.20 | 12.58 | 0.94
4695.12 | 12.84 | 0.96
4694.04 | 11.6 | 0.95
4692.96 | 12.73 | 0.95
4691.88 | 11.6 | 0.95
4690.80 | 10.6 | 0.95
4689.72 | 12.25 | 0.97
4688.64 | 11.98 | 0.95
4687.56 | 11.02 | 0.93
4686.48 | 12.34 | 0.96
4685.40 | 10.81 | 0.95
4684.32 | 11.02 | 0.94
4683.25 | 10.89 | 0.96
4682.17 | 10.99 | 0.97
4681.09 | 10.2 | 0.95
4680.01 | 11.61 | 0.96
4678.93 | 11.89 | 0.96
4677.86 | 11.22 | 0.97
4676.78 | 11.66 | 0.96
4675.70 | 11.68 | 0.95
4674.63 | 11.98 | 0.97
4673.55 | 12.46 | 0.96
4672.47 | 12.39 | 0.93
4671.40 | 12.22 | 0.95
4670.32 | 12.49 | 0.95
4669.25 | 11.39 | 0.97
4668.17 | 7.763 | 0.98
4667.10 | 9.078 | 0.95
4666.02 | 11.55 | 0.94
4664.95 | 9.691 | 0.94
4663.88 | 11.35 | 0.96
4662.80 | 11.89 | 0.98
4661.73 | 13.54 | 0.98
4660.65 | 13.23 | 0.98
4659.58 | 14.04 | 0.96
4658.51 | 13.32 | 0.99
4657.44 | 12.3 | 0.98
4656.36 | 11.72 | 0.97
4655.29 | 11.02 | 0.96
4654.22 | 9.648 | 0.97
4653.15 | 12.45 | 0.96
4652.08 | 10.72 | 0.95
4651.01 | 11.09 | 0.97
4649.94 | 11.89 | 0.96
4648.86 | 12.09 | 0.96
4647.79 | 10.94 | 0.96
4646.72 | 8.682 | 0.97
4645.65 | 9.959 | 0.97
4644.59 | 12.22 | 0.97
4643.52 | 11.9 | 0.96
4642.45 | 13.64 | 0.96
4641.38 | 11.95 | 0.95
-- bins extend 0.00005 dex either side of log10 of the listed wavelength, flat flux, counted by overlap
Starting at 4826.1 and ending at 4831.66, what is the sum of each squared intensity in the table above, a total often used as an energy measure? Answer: 609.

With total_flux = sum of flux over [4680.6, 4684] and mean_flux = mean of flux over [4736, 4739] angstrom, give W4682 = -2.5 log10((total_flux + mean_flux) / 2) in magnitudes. -3.35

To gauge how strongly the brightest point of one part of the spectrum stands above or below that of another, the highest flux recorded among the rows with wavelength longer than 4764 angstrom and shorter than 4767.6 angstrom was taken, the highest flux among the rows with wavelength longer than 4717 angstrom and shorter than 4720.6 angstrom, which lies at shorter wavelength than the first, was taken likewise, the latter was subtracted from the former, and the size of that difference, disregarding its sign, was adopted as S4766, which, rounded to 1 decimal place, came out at 2.4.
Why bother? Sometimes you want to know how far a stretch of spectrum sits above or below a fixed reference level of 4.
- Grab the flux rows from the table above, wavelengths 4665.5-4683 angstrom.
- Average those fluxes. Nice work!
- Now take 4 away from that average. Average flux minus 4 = 7.3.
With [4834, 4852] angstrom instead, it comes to 7.9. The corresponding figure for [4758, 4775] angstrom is 6.6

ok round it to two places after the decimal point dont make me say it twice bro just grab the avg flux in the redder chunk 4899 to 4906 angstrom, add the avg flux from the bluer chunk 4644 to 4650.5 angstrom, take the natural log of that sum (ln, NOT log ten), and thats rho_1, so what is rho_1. 3.13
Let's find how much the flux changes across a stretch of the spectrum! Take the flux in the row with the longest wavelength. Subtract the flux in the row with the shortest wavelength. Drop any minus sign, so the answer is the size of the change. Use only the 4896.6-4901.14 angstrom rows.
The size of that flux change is 1.2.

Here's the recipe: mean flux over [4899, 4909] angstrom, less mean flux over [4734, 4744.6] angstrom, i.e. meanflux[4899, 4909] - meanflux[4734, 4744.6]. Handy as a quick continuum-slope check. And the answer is 0.1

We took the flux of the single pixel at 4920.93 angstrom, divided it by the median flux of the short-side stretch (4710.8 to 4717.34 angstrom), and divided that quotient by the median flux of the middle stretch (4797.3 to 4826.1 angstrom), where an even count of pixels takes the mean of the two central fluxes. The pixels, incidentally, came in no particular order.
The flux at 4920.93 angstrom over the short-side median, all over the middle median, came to 0.061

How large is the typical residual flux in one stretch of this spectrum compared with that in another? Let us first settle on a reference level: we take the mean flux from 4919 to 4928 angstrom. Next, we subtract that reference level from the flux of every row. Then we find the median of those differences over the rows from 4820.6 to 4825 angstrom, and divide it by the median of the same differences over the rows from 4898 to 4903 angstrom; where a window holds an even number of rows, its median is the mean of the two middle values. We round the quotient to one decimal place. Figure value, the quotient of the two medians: 0.7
